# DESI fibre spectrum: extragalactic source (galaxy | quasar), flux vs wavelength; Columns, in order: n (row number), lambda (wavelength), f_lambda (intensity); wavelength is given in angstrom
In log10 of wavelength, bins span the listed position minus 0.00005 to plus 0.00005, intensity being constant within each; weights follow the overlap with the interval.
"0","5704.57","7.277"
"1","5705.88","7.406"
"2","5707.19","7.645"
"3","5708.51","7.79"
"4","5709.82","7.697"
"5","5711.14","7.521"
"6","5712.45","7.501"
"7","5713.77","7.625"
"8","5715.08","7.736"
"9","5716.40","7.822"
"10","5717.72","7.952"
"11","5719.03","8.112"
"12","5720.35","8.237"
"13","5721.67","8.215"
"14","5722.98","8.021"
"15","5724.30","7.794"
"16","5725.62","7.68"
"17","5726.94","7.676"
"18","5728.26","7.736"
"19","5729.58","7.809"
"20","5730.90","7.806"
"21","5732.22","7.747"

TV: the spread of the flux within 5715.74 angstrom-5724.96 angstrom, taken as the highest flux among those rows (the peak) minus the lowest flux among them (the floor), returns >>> 0.44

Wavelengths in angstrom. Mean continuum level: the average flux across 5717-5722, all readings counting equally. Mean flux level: 8.1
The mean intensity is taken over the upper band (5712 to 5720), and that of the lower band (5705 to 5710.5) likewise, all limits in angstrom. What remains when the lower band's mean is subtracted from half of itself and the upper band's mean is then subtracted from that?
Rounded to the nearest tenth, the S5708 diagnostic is -11.6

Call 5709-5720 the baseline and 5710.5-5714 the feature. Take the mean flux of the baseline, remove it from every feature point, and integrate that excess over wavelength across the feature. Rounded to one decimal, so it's -0.8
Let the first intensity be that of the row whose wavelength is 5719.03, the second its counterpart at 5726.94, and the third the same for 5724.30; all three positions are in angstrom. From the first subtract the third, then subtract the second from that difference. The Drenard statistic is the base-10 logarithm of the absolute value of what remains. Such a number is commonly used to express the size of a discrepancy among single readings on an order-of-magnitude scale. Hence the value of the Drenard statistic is 0.867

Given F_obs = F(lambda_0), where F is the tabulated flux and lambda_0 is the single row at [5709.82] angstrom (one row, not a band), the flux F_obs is 7.697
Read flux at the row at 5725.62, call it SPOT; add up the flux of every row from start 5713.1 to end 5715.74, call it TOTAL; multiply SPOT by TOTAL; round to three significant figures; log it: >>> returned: 118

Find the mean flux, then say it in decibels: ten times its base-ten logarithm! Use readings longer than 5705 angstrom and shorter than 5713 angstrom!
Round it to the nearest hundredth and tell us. 8.80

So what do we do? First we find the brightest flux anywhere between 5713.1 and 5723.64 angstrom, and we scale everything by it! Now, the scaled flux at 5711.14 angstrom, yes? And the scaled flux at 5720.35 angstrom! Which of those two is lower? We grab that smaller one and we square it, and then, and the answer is 0.834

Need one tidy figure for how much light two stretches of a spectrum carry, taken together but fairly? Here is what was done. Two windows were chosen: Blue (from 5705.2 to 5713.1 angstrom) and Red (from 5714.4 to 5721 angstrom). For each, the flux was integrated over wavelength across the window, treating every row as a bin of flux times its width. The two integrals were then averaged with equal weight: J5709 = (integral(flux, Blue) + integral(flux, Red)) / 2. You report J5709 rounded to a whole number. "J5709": 56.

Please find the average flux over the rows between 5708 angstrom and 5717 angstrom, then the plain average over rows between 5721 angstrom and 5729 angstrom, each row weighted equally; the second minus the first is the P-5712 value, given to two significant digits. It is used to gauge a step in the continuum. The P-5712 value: 0.18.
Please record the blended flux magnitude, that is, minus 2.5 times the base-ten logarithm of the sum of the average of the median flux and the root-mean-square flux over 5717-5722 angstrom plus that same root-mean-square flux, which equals -3.03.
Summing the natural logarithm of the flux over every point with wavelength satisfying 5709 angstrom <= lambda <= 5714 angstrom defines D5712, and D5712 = 8.10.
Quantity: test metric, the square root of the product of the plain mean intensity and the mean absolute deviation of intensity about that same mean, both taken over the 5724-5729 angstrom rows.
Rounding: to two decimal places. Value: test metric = 0.58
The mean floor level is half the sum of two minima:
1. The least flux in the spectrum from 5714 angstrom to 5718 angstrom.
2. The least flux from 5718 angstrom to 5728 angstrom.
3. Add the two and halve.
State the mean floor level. 7.71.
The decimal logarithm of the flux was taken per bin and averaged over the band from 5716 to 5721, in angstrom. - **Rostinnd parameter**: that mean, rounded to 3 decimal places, 0.905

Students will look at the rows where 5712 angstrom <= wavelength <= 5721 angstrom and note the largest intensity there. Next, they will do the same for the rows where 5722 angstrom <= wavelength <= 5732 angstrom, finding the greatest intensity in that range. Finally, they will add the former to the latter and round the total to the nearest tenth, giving 16.3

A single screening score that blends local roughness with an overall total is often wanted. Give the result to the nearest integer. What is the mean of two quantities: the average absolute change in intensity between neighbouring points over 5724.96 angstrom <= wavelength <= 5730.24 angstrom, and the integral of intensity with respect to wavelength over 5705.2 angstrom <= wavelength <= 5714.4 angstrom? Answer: 35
